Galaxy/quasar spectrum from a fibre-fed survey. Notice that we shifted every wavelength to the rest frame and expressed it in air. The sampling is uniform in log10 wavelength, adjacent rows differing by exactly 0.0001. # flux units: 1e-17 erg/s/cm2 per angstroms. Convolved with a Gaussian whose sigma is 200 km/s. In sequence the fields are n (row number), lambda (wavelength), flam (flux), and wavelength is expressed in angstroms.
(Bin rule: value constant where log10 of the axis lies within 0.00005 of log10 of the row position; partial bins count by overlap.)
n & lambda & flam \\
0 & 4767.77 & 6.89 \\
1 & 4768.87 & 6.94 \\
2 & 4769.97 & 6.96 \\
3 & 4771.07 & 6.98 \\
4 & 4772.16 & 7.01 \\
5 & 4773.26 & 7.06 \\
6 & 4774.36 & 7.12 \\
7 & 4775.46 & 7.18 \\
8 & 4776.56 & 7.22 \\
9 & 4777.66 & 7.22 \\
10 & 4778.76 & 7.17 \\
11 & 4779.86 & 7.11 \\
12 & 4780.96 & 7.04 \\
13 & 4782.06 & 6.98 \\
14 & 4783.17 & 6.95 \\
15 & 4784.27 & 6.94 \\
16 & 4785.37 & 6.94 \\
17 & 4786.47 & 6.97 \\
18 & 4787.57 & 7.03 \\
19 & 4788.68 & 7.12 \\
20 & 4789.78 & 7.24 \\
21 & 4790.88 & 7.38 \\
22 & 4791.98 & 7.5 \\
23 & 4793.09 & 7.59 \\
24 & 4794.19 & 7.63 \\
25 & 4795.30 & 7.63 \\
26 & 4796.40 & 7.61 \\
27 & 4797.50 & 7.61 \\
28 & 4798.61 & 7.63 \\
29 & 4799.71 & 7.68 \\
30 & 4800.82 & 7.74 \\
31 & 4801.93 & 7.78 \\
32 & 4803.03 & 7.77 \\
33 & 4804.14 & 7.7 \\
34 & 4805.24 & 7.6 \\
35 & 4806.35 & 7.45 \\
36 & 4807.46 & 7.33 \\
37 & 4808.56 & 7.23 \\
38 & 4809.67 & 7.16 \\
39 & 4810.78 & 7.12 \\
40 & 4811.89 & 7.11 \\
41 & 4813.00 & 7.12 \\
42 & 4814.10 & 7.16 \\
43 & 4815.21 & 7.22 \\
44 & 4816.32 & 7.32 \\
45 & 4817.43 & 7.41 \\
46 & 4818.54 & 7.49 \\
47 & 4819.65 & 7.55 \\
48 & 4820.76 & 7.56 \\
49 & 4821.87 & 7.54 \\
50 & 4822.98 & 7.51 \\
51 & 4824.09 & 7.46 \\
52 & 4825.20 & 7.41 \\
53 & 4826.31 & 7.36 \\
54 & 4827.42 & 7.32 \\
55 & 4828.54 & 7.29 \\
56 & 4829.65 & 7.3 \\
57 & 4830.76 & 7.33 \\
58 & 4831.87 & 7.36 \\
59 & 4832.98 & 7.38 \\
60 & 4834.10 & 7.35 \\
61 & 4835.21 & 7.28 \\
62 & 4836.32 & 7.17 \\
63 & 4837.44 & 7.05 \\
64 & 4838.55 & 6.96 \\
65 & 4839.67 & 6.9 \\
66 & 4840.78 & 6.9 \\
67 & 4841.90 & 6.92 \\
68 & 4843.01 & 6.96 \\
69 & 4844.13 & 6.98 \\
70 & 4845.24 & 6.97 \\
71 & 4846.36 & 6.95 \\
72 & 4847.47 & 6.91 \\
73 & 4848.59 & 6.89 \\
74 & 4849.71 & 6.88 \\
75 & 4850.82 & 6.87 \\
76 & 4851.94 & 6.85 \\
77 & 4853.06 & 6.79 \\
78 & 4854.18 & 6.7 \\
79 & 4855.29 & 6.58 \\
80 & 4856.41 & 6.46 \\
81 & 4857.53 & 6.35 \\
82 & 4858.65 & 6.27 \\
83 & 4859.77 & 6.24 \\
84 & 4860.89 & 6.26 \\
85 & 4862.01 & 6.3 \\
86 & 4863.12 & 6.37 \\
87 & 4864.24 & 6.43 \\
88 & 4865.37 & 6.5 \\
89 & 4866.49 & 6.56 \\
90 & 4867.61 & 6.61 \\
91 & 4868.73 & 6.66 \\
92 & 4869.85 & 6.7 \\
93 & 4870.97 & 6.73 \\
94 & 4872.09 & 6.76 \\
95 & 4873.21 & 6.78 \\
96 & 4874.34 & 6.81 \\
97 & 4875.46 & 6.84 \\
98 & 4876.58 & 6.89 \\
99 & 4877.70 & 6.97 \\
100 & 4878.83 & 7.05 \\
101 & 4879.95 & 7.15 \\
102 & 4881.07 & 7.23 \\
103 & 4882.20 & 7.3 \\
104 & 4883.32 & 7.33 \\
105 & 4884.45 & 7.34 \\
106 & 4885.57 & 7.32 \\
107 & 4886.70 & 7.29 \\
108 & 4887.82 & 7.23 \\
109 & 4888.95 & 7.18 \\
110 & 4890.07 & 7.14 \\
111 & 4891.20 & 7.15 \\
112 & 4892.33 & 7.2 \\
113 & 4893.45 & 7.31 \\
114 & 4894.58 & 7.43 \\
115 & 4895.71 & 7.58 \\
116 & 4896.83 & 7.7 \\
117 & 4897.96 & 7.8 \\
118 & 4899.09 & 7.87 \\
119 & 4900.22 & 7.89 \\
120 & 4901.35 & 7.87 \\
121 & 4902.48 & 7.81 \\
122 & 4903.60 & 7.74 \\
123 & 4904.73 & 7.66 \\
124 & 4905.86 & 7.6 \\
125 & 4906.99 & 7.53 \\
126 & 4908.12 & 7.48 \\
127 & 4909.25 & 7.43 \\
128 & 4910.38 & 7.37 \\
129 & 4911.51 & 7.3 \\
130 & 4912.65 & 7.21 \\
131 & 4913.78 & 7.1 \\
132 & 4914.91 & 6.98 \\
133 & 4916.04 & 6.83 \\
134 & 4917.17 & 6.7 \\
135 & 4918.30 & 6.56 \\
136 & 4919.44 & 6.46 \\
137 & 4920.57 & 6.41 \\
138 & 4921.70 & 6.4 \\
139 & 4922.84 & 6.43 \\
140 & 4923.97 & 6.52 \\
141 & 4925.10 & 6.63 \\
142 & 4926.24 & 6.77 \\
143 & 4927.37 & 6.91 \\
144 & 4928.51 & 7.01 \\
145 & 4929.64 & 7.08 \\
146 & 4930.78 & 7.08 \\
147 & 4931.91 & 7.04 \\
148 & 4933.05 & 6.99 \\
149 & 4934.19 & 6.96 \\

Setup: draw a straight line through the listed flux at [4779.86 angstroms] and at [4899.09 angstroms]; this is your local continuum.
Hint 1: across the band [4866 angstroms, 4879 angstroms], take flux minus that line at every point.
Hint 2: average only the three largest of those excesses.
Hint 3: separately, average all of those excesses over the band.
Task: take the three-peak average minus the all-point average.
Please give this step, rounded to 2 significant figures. 0.16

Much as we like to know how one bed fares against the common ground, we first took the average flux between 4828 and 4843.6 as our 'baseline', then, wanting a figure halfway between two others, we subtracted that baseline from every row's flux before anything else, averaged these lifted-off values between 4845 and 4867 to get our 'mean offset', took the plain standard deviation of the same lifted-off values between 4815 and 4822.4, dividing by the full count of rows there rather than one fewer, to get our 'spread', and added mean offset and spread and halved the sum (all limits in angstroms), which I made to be -0.2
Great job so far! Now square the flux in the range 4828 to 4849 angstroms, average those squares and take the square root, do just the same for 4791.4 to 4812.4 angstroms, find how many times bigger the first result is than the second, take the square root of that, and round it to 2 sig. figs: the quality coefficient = 0.97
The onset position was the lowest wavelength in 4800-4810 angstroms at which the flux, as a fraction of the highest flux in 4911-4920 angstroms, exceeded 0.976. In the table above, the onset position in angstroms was 4800.82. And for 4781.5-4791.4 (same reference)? 4789.78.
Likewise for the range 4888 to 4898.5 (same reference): 4888.95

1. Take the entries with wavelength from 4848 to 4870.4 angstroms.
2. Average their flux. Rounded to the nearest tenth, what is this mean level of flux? 6.6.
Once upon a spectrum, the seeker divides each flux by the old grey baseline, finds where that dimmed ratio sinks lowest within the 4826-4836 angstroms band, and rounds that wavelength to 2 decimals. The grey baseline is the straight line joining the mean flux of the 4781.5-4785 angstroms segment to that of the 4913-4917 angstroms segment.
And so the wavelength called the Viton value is 4835.21 angstroms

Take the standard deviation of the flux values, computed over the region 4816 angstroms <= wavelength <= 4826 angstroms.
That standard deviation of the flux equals 0.08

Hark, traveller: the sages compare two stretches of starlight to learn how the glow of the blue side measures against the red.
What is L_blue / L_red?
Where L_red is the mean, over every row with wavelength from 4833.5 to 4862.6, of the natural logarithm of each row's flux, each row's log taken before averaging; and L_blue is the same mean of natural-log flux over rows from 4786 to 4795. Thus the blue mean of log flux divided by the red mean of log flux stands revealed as 1.038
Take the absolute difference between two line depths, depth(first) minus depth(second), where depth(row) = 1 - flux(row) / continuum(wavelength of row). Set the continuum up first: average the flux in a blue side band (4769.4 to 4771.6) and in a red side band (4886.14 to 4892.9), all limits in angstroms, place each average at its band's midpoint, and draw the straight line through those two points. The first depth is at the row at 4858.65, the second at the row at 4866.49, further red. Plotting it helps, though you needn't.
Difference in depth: 0.039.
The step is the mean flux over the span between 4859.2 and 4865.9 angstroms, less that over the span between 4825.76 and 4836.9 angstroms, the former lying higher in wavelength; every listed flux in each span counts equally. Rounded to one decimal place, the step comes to -1.0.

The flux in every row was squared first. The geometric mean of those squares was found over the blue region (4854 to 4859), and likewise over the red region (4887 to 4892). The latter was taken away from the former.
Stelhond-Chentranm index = -10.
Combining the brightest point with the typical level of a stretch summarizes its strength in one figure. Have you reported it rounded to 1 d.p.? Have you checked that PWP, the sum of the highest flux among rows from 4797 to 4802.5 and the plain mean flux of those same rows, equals 15.5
